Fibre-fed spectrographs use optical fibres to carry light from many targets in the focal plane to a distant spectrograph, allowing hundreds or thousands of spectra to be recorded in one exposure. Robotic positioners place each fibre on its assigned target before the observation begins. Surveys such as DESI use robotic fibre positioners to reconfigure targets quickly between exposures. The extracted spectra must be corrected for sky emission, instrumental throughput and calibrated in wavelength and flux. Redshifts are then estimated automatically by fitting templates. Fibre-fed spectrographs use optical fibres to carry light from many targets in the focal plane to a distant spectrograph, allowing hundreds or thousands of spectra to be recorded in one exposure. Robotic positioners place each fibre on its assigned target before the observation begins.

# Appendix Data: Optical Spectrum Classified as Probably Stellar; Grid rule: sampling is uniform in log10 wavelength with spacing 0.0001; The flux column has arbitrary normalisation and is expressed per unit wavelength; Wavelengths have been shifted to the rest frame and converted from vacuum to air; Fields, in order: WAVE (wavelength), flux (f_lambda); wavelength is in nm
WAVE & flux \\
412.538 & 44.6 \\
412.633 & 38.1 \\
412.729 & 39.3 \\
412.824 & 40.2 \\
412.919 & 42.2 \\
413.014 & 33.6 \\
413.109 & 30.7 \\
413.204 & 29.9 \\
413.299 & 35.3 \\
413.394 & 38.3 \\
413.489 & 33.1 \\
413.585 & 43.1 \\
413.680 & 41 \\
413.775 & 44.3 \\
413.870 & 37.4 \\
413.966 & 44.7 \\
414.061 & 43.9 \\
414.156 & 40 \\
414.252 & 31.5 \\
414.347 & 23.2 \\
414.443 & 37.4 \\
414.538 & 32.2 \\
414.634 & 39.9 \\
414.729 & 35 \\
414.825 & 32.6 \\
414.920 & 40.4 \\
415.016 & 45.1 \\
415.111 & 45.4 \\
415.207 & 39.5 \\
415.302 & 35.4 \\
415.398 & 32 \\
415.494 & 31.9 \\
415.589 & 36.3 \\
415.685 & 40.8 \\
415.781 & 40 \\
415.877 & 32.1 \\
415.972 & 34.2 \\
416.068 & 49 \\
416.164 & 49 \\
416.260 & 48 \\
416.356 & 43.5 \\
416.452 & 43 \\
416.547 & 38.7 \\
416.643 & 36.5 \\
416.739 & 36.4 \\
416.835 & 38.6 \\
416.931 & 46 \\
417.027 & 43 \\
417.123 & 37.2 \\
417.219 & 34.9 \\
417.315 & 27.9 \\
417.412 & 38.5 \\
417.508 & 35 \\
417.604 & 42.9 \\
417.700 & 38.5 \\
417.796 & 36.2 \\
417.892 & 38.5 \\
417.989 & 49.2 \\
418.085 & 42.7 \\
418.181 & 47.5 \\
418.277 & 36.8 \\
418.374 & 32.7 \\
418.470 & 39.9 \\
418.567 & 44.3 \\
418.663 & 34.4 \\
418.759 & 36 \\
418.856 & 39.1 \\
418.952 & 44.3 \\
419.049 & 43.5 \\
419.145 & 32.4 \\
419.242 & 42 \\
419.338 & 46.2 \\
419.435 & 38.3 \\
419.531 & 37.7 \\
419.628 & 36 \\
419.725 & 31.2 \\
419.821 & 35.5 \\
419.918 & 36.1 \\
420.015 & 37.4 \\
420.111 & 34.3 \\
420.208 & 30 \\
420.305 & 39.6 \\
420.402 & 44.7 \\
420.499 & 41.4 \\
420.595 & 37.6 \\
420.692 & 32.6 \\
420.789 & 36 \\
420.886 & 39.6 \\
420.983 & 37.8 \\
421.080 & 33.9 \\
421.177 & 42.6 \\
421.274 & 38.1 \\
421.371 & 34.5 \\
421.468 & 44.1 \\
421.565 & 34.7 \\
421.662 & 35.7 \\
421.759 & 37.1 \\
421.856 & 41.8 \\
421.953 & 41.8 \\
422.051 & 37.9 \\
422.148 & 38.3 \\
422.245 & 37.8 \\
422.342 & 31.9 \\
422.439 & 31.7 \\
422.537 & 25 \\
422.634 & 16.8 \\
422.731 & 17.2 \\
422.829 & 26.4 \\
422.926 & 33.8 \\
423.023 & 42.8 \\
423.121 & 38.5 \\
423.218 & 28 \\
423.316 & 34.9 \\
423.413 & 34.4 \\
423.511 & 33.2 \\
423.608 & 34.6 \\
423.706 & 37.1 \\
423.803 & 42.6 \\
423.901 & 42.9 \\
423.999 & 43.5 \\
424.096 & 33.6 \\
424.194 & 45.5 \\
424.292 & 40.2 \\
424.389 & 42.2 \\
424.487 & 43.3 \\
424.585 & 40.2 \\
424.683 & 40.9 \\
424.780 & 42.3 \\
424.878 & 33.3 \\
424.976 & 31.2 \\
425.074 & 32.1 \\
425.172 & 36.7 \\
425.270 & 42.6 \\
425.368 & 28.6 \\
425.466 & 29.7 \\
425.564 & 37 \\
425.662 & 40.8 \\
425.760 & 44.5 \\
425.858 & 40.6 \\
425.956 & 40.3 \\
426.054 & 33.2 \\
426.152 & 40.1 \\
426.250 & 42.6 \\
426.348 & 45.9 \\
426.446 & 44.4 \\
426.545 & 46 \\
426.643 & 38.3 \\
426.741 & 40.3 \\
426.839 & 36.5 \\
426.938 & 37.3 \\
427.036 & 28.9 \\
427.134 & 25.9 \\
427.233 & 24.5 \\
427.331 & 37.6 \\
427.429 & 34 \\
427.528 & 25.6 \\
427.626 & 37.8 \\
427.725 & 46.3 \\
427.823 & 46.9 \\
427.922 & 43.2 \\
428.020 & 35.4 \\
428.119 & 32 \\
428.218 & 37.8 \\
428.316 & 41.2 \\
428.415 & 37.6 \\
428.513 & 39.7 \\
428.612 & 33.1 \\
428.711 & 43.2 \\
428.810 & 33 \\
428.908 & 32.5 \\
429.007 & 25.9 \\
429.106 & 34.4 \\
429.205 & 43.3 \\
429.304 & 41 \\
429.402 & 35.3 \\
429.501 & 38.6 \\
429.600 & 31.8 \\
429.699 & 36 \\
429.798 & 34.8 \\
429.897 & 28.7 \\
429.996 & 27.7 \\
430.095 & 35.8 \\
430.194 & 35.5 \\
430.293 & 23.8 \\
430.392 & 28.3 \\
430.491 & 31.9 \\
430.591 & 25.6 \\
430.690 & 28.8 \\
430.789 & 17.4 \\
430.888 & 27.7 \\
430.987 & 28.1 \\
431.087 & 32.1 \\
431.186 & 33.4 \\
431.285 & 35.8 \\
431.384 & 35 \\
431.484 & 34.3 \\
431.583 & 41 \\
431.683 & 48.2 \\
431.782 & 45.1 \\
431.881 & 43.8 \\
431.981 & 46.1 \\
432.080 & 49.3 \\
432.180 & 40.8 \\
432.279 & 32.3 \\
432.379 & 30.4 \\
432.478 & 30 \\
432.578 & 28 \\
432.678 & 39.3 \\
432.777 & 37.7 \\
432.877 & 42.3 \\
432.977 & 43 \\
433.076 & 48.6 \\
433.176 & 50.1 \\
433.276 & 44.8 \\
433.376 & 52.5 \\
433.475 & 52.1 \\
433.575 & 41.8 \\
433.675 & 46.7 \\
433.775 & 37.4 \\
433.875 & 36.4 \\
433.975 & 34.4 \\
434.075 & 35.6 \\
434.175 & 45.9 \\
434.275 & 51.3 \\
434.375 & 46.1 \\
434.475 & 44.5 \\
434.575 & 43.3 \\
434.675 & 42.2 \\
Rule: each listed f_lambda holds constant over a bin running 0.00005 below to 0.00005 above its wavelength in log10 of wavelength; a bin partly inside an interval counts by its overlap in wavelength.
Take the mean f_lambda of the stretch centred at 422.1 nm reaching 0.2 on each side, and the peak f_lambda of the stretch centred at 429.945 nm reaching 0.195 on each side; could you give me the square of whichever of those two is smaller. 1282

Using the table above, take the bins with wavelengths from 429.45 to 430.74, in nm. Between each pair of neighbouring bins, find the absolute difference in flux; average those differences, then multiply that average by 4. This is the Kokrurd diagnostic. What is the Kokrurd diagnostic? 19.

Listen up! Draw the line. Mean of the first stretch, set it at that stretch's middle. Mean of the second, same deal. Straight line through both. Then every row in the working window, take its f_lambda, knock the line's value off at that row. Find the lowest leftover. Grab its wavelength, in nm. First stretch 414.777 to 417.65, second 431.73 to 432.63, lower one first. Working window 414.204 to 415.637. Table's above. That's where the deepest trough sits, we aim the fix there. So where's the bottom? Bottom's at 414.347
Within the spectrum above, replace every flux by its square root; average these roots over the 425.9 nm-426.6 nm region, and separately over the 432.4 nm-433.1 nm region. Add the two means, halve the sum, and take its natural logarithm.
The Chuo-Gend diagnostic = 1.84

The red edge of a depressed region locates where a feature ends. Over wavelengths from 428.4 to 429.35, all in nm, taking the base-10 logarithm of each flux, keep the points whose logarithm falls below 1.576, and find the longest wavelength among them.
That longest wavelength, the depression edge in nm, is 429.106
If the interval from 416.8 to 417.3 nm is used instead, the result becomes 417.219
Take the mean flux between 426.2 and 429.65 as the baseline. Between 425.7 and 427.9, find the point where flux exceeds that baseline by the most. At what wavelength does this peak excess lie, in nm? 427.823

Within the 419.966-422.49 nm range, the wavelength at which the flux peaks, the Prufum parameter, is 420.402 nm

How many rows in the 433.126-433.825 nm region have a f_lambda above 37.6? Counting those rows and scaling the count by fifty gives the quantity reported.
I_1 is 300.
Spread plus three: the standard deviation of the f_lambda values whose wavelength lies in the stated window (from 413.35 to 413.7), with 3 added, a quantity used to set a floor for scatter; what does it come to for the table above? 7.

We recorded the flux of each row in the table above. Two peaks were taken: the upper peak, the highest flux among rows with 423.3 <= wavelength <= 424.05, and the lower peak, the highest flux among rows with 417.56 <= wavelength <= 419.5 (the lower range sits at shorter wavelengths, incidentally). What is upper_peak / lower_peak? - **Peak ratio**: 0.88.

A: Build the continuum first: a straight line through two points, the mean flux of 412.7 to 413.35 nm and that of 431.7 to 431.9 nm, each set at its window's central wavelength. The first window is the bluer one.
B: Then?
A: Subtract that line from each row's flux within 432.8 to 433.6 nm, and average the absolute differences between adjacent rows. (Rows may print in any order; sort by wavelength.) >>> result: 4.5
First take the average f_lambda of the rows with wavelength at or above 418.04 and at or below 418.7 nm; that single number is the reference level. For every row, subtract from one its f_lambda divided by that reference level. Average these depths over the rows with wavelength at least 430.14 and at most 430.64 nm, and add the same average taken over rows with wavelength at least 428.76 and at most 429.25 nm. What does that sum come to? 0.42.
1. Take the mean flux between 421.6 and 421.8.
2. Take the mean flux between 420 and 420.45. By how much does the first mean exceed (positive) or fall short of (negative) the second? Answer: -1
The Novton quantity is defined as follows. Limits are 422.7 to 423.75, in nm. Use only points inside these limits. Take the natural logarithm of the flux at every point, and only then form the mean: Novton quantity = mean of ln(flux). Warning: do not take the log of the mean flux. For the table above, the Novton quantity 3.47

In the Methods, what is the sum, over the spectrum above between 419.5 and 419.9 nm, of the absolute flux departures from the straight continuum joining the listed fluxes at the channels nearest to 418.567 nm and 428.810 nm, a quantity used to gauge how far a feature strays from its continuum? 32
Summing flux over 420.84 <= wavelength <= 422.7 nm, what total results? 681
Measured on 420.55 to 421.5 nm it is 377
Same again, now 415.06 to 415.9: 333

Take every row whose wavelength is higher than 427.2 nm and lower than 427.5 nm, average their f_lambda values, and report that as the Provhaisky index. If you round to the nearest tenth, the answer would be 32.0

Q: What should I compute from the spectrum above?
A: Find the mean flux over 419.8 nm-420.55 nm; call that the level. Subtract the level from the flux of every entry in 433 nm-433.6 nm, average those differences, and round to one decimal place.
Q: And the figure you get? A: 10.9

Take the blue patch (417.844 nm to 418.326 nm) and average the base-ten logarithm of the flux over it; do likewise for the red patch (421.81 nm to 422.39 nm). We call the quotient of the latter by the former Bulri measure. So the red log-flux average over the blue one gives 0.97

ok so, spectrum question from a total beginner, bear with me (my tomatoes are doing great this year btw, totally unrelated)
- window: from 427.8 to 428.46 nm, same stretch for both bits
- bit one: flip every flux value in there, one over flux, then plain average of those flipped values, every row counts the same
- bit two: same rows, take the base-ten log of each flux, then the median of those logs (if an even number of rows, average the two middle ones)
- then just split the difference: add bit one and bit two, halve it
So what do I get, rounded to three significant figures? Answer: 0.802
